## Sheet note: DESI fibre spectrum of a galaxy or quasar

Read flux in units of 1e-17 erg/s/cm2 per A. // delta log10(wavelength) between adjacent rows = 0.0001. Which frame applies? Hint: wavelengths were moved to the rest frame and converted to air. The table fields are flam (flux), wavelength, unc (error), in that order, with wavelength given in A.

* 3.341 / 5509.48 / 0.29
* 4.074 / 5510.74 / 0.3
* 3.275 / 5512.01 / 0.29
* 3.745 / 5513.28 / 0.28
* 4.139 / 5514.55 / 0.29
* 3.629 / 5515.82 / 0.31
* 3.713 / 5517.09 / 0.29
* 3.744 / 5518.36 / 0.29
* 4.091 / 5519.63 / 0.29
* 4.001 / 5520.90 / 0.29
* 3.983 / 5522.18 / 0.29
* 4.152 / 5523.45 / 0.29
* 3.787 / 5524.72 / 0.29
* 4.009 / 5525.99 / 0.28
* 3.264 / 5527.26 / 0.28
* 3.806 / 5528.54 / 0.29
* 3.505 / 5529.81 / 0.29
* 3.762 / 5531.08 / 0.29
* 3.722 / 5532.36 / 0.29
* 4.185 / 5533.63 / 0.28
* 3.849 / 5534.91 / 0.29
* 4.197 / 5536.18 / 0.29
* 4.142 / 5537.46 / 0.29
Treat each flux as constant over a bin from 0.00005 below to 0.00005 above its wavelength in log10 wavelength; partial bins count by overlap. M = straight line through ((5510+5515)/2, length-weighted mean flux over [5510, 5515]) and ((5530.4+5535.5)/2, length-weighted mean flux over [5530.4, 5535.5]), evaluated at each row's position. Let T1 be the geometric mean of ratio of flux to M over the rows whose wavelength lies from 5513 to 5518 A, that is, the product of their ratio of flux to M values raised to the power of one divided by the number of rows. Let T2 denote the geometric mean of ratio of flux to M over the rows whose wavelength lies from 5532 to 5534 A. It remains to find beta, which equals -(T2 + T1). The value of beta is -2.02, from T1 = 1.00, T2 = 1.02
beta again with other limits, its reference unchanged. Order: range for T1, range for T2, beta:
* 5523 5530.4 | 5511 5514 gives -1.90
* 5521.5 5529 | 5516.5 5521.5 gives -2.01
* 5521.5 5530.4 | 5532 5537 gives -2.01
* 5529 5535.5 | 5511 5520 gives -1.97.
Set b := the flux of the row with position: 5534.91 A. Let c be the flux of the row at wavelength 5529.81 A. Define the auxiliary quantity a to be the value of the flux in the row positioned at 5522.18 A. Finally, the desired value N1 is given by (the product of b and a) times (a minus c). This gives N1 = 7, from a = 3.983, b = 3.849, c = 3.505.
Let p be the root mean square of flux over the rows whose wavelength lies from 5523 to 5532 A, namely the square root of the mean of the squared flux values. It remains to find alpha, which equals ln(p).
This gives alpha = 1.33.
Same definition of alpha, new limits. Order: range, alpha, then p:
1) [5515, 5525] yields 1.36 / 3.89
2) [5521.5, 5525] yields 1.38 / 3.98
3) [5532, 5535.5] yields 1.37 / 3.92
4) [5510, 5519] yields 1.33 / 3.77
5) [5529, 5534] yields 1.34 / 3.80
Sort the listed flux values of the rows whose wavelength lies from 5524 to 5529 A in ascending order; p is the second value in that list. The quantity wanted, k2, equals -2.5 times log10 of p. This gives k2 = -1.446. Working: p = 3.787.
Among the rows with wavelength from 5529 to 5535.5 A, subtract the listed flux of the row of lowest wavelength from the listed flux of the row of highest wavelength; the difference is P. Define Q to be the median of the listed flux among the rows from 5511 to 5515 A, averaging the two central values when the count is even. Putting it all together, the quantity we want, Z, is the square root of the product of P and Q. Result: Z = 1.1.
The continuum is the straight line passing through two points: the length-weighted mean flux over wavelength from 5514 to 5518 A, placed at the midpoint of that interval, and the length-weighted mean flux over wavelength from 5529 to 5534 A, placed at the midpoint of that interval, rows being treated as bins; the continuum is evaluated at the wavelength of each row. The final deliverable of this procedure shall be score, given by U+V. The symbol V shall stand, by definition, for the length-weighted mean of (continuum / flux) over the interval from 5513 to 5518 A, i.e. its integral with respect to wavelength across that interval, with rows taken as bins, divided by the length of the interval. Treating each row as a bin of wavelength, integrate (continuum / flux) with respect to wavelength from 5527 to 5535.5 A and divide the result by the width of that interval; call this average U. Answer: 2.02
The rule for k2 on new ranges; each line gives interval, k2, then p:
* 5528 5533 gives -1.427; 3.722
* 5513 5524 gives -1.424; 3.713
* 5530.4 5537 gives -1.439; 3.762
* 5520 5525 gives -1.501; 3.983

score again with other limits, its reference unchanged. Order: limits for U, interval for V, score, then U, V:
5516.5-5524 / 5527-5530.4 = 2.03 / 0.97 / 1.07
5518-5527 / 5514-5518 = 1.97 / 0.97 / 1.00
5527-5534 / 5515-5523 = 2.01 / 1.02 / 0.98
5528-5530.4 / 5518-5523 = 2.00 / 1.04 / 0.96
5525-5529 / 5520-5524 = 1.97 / 1.03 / 0.94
